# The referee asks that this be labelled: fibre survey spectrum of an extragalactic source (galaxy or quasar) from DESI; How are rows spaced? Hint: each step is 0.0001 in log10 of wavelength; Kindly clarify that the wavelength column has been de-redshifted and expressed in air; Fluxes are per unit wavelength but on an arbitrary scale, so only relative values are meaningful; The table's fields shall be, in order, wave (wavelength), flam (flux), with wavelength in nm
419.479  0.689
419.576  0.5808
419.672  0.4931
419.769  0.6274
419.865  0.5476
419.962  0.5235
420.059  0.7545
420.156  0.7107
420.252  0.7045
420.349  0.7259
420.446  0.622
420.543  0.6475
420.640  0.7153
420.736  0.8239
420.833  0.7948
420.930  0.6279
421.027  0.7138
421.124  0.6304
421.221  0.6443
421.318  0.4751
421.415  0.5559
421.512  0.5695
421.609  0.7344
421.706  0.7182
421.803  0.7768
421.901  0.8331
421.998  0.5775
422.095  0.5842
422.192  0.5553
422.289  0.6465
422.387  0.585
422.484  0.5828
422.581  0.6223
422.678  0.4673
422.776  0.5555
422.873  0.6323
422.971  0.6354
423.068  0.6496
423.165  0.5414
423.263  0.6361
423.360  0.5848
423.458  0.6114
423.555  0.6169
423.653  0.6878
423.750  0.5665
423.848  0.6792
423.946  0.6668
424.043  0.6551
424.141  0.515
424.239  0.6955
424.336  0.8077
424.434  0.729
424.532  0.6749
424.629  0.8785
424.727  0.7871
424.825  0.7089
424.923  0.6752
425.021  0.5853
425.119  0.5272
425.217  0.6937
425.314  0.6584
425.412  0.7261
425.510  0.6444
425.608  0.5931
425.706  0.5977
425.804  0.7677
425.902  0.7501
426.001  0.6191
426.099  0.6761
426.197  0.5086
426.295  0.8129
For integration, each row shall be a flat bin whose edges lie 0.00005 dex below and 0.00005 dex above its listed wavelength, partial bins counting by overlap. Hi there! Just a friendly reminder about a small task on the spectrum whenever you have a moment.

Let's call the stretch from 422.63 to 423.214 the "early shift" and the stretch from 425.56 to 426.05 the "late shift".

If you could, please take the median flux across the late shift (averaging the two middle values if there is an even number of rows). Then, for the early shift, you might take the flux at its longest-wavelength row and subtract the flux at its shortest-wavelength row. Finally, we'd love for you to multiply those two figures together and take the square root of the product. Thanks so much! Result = 0.214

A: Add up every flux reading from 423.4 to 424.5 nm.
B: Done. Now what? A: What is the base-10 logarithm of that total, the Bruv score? 0.859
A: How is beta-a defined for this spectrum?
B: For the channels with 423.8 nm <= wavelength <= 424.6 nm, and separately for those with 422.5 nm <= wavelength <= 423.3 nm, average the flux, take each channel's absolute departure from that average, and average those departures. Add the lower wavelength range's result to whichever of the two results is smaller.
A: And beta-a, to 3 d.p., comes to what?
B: 0.103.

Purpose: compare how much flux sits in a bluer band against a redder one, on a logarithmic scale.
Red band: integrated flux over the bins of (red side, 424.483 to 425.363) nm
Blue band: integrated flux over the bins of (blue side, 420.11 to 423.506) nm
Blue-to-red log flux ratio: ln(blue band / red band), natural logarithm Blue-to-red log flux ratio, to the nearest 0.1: 1.3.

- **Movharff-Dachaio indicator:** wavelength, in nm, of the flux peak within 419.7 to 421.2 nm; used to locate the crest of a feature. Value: 420.736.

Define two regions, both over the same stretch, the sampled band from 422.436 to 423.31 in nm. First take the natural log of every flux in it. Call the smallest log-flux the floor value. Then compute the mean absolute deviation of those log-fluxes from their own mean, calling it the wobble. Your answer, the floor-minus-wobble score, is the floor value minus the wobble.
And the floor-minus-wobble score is -0.845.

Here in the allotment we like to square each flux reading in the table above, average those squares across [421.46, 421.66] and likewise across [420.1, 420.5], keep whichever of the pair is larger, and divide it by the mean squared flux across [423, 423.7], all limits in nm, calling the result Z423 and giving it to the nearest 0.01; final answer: 1.25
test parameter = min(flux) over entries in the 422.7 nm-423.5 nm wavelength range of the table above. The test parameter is 0.5414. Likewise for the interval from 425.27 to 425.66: 0.5931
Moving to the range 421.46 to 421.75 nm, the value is 0.5695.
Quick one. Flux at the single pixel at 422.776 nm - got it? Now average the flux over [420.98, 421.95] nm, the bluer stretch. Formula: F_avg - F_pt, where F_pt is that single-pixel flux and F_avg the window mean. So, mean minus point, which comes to 0.11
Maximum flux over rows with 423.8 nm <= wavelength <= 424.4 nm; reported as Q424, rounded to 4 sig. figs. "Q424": 0.8077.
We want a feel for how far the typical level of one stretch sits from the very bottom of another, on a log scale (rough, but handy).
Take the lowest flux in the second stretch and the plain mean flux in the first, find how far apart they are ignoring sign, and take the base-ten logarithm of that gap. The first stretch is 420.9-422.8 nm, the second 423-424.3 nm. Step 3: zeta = -1.0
